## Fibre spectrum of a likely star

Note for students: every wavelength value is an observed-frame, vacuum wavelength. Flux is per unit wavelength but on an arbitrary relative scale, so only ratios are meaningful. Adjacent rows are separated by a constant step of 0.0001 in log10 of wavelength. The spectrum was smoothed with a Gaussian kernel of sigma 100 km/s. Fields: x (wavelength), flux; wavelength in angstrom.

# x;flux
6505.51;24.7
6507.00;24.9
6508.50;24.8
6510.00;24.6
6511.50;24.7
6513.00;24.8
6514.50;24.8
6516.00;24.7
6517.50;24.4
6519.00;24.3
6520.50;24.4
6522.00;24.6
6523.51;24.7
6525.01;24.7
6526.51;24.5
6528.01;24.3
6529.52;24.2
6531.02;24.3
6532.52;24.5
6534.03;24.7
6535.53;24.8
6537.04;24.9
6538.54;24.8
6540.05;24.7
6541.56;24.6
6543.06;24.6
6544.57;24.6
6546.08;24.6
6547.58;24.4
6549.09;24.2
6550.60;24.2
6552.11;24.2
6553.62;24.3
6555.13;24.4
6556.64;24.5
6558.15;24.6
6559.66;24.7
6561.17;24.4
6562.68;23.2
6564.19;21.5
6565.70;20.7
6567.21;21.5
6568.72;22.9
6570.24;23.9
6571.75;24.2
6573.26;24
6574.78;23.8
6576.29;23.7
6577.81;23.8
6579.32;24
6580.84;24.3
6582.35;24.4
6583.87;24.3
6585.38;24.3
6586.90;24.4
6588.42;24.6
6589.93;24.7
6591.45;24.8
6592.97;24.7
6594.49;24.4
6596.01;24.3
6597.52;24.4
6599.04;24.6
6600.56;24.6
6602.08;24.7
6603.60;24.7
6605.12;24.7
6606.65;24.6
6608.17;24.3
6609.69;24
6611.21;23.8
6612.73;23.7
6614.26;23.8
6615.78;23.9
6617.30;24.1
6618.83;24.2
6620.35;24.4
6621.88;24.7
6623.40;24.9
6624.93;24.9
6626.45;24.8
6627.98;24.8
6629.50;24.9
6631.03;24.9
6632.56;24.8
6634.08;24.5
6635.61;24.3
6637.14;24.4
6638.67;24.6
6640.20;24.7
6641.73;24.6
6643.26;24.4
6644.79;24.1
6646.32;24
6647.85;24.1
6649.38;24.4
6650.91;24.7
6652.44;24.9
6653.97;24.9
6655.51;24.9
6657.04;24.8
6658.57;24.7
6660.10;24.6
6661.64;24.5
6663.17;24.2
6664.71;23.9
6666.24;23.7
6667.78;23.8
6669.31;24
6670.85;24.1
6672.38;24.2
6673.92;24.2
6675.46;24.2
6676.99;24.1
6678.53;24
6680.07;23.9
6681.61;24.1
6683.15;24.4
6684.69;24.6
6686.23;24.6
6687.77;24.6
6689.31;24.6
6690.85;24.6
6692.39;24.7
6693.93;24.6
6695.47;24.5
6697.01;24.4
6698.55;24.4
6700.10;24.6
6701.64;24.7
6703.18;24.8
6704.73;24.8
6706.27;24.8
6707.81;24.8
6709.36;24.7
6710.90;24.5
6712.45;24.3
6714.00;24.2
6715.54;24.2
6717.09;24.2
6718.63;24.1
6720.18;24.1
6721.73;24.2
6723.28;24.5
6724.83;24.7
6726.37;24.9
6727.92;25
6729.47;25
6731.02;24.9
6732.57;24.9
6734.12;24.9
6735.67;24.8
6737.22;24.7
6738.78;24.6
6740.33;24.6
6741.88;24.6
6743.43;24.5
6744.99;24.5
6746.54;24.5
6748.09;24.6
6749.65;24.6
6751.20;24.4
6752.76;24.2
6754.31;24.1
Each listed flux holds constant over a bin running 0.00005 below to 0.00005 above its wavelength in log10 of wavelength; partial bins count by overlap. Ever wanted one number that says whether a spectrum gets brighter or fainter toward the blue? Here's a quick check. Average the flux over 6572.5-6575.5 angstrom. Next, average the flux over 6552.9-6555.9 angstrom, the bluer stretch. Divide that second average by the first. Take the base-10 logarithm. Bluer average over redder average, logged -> 0.008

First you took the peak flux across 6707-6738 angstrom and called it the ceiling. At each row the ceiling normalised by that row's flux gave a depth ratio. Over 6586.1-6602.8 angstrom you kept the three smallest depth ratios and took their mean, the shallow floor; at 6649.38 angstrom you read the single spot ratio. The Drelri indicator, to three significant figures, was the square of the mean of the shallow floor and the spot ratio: 1.04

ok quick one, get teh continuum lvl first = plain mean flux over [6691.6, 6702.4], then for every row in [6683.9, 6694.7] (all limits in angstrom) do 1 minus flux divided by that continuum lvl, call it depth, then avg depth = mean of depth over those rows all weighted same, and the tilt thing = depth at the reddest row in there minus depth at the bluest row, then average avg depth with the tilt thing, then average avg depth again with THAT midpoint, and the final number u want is -0.002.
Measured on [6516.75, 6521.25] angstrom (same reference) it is 0.006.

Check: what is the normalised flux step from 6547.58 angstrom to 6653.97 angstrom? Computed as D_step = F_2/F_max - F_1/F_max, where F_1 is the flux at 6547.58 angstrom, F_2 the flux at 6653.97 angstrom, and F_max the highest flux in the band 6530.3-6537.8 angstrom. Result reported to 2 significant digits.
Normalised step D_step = 0.020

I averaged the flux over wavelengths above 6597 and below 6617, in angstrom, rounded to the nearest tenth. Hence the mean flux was 24.3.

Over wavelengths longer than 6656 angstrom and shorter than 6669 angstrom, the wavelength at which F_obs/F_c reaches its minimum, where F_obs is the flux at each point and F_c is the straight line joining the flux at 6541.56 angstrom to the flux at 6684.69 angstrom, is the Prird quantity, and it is 6666.24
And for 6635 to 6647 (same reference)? 6646.32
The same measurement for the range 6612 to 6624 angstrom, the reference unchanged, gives 6612.73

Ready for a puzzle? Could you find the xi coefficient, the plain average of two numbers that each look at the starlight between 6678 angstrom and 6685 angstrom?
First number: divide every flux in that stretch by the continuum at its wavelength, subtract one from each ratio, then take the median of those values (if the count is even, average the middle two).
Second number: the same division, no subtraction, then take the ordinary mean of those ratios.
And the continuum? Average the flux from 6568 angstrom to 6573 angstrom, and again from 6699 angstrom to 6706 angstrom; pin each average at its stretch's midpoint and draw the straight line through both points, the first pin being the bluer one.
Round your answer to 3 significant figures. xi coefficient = 0.483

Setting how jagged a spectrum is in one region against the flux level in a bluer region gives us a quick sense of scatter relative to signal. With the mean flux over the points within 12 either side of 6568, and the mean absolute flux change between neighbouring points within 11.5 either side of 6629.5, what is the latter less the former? -23.3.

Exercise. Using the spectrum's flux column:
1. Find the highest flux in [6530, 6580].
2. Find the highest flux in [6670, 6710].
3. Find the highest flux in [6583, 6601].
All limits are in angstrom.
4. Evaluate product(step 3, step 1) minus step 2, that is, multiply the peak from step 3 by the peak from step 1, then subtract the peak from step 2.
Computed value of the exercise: 593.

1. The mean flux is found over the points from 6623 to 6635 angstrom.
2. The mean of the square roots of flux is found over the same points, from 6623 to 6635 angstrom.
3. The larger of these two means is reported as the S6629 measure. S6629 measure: 24.81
